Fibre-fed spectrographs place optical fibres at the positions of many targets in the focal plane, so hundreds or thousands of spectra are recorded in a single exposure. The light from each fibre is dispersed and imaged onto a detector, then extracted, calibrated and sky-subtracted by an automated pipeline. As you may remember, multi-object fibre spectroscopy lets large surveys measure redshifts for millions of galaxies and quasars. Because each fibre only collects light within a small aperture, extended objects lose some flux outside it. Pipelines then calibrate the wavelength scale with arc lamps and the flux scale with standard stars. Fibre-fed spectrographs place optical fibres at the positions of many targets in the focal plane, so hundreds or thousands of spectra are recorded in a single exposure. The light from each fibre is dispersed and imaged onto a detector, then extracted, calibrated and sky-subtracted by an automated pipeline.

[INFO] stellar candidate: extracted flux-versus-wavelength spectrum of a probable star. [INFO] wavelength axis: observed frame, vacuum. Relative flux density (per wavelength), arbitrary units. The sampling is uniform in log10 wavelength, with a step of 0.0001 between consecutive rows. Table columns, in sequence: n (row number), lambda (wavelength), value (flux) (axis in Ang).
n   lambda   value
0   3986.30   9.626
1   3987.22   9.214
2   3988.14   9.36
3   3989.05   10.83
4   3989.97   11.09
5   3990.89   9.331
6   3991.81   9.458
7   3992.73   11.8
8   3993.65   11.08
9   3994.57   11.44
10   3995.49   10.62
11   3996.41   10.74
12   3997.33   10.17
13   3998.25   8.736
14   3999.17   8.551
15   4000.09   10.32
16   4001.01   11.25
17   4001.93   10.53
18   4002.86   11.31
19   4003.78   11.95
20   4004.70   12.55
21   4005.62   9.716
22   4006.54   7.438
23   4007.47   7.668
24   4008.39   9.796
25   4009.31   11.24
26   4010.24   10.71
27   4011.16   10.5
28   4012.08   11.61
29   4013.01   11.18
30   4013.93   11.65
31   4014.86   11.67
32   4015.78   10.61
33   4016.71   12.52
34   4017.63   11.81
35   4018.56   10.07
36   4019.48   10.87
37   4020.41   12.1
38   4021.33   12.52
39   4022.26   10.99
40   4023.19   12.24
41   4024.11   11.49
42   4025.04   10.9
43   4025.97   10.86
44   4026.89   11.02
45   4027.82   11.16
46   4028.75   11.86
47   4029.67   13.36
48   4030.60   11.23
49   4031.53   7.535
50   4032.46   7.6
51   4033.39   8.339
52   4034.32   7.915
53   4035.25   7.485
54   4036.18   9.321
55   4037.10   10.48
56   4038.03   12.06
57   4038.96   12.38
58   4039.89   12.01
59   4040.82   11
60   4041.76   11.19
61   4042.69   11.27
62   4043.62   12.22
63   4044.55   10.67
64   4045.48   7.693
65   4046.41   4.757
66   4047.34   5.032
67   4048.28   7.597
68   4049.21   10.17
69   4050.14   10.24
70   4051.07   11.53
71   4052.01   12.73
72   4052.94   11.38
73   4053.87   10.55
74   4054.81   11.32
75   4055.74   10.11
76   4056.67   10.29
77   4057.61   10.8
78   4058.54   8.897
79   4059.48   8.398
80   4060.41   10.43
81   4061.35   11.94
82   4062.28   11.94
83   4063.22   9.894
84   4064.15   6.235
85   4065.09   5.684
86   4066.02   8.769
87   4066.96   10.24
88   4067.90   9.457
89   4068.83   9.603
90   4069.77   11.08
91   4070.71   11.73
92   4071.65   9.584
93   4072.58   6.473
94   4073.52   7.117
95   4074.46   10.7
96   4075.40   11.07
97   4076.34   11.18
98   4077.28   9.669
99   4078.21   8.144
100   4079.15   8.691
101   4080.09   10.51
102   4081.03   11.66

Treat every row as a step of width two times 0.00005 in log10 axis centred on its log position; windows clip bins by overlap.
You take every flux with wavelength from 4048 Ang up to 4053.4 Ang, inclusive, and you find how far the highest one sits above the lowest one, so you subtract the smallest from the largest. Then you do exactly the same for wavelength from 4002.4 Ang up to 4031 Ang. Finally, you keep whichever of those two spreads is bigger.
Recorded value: 5.9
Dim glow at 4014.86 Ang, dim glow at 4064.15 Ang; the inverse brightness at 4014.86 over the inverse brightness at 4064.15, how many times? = 0.53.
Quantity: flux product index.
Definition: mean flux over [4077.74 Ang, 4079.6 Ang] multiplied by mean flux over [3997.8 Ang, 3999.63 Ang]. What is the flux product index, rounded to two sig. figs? 73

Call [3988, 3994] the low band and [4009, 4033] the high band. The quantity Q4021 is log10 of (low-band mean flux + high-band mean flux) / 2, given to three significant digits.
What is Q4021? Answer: 1.03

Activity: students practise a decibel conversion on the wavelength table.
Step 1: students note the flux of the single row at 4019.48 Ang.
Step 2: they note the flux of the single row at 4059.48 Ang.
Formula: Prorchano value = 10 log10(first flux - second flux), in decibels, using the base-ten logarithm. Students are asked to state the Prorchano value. 4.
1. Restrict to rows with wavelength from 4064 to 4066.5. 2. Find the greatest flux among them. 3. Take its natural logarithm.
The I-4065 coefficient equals 2.17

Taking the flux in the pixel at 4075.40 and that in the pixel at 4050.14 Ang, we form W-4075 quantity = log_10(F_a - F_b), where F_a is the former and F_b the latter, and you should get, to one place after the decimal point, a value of -0.1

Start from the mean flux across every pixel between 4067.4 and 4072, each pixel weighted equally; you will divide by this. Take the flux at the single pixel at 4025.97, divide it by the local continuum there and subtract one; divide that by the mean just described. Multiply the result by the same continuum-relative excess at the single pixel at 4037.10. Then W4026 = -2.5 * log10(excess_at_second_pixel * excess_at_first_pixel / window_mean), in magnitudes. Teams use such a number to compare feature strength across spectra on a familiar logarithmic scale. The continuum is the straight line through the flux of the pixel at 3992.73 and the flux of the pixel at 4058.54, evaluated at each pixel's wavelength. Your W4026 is 8.7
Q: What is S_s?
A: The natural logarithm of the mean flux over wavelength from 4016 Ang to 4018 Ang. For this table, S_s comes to 2.5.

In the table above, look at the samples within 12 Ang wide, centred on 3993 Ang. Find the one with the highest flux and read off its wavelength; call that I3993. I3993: 3992.73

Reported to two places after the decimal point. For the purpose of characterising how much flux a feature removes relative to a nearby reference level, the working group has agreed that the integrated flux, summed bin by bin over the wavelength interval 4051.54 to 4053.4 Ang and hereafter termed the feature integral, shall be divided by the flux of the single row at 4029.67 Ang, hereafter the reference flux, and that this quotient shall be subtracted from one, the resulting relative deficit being -0.68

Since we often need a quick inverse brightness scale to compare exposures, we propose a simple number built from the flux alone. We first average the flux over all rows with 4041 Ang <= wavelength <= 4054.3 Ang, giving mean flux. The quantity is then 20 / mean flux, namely 2.04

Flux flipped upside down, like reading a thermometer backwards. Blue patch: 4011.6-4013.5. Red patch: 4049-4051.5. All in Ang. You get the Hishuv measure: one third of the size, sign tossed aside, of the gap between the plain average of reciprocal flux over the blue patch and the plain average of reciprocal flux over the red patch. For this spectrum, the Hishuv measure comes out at 0.002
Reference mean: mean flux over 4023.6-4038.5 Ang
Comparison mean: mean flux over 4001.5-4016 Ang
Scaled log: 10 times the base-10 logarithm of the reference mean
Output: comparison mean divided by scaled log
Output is 1.06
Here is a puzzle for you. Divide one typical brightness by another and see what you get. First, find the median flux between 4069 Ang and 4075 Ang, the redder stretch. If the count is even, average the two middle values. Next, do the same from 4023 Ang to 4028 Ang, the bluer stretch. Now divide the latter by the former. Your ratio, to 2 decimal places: 1.09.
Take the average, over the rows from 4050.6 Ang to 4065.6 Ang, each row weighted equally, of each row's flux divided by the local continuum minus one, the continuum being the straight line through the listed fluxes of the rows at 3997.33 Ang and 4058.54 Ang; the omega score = 0.14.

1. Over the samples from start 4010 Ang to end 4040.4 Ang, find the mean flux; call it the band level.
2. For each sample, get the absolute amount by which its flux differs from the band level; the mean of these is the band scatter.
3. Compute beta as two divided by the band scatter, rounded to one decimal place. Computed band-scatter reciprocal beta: 1.8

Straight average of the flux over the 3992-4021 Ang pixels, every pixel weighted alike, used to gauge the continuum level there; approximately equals 10.7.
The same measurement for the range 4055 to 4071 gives 9.7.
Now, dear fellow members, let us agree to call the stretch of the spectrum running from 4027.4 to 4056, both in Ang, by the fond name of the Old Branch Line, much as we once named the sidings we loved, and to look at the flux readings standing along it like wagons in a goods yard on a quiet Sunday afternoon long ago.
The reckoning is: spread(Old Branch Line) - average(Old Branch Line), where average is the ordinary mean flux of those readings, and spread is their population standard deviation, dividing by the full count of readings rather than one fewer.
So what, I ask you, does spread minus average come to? -7.9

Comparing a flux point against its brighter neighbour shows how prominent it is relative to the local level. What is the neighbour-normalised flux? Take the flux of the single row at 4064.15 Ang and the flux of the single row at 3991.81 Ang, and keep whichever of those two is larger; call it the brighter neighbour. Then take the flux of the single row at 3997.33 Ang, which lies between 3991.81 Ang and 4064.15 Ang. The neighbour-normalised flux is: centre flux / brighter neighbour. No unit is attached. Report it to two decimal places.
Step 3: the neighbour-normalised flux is 1.08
